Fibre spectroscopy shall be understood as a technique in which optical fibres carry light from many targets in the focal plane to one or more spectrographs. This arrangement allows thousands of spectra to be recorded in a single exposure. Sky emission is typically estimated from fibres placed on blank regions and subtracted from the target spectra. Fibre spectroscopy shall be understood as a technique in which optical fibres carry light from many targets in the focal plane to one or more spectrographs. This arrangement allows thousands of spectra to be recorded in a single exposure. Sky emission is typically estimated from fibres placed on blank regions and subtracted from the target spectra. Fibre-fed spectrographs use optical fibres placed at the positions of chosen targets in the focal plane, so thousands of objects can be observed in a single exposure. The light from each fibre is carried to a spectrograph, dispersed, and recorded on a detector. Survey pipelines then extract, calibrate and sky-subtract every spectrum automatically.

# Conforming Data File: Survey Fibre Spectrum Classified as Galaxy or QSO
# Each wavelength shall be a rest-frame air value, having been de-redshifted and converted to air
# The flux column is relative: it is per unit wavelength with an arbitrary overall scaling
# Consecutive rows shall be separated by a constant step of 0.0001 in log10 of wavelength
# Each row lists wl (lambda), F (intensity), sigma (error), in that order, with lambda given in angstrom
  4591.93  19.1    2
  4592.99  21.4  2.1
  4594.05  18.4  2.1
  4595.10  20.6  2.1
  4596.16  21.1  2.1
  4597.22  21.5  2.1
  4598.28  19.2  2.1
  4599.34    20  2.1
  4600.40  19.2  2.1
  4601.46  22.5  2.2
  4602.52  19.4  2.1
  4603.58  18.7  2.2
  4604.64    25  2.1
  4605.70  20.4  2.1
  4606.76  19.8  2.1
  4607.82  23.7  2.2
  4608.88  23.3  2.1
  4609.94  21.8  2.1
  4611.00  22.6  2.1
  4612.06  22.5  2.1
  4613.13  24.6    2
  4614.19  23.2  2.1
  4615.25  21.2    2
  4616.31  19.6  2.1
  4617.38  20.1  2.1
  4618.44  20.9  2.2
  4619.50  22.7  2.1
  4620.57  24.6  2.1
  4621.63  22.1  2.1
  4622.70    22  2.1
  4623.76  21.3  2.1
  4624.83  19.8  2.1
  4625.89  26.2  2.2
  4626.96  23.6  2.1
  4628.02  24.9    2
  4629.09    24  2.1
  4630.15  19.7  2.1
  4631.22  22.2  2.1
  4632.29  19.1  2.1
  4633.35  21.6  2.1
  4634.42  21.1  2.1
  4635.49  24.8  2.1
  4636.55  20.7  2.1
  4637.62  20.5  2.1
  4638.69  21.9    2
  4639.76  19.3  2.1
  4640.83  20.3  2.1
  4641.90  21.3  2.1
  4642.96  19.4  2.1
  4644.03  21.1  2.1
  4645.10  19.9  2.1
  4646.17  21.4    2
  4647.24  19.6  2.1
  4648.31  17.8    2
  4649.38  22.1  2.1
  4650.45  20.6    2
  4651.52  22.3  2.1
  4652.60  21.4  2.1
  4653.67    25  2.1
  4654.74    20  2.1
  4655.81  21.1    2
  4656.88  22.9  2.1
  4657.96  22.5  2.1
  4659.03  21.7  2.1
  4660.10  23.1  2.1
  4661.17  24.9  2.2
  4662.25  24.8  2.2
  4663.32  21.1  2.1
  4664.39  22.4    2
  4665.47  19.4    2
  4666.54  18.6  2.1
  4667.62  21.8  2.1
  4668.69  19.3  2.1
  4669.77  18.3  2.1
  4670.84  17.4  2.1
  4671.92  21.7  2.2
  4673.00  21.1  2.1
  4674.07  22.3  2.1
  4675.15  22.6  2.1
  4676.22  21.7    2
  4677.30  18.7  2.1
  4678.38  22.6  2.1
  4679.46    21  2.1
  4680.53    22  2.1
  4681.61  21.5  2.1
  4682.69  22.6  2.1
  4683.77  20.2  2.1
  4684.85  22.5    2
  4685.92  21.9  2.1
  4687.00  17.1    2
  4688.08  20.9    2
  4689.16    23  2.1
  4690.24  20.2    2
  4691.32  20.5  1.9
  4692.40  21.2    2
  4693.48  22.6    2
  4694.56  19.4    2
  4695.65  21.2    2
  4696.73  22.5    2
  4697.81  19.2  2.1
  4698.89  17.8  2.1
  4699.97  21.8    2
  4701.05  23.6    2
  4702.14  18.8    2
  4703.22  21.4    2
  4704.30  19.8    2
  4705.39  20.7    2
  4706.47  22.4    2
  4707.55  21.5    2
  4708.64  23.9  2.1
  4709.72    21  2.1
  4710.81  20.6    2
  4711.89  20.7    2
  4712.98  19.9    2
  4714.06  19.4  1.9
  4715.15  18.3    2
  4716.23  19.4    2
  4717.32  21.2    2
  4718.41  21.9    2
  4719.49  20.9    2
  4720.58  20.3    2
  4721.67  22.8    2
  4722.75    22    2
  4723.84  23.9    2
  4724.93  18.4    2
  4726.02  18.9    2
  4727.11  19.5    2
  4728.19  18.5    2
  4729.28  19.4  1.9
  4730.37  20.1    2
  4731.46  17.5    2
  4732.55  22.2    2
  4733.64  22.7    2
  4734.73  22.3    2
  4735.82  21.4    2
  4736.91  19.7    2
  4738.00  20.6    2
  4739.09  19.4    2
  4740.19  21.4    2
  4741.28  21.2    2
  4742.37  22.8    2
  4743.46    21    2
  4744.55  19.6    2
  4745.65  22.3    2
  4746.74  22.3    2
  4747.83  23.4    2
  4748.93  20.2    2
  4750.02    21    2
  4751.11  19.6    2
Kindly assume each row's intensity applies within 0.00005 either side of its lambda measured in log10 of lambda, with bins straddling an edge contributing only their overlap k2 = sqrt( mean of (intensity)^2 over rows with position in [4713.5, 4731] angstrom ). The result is 20.4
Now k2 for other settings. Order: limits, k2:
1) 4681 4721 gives 20.9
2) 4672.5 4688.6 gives 21.3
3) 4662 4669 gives 21.2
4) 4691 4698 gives 21.0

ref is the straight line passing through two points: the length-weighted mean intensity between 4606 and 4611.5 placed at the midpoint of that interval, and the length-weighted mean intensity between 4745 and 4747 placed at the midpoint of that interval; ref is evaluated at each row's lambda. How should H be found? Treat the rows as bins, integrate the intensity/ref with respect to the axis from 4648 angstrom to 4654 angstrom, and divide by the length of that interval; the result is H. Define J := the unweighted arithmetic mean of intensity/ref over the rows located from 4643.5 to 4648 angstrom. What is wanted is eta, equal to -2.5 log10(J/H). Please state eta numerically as 0.05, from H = 0.97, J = 0.92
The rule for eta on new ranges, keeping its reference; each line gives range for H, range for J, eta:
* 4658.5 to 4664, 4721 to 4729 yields 0.13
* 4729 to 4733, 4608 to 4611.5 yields -0.14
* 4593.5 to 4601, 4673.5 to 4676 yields -0.13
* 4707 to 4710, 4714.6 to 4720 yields 0.10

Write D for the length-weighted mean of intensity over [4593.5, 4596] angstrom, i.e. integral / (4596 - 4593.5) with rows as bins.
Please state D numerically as 19.8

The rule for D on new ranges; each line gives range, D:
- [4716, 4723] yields 21.3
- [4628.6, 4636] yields 21.8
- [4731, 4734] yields 20.8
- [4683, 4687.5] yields 20.6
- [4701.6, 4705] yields 20.0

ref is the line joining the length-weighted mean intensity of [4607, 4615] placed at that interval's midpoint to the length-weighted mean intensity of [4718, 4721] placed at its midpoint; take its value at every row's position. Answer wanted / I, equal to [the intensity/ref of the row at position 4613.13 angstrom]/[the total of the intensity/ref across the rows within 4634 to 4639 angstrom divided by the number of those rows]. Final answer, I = 1.11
